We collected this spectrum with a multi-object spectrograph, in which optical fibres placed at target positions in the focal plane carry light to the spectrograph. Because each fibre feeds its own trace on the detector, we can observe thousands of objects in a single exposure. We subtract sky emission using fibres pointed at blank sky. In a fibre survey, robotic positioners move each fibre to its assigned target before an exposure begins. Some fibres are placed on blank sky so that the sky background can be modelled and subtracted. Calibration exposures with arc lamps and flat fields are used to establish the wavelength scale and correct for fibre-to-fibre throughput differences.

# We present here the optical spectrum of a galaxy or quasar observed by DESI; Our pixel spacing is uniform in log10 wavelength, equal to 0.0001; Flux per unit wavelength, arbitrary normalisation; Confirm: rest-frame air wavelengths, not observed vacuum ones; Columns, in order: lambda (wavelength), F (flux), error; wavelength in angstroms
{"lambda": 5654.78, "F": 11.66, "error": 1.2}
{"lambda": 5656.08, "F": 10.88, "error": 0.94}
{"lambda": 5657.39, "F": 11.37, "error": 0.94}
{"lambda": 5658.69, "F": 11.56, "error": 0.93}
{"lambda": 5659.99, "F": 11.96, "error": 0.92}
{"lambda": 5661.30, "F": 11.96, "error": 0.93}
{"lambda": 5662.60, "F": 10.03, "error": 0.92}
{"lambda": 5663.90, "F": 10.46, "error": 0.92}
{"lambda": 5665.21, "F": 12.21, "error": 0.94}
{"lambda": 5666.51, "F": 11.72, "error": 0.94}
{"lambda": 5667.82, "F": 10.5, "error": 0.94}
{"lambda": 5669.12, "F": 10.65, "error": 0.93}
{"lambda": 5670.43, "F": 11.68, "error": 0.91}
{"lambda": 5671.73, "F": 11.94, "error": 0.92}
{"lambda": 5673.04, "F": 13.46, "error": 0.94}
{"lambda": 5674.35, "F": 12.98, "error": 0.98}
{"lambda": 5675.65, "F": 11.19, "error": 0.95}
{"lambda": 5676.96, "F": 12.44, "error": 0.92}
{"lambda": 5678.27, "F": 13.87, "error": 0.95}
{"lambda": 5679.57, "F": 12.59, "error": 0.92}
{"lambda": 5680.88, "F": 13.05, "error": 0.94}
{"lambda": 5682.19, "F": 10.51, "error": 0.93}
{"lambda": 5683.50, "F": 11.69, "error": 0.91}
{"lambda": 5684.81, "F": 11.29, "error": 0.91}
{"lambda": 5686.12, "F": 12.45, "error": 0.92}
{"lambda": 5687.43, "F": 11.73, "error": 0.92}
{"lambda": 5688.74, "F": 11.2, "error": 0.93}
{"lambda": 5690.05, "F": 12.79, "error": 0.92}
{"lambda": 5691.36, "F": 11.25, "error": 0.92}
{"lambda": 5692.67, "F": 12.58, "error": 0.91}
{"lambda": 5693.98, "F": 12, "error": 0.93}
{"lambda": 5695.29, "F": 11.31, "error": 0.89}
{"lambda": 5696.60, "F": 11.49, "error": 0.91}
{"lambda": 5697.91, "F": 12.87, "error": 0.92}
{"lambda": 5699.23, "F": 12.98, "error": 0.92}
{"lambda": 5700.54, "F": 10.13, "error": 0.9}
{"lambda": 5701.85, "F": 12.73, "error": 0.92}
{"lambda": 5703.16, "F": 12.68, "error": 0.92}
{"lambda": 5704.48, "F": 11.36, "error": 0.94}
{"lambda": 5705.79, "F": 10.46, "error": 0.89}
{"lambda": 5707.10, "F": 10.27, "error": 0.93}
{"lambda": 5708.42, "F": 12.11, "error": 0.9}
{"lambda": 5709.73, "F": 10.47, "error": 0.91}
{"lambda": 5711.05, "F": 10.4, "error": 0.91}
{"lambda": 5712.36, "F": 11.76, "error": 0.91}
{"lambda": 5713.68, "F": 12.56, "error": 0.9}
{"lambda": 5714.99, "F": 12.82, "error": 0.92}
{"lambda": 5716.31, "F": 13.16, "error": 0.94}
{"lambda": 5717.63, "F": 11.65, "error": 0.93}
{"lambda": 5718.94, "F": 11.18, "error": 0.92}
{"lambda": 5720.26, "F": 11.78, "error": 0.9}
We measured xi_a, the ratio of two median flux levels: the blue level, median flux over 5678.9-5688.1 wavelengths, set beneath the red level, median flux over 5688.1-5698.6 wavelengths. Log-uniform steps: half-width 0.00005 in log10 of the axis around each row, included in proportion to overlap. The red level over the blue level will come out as 1.00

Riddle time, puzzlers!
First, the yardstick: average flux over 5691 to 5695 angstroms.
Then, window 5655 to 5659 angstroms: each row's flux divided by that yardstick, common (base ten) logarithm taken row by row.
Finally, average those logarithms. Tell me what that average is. -0.025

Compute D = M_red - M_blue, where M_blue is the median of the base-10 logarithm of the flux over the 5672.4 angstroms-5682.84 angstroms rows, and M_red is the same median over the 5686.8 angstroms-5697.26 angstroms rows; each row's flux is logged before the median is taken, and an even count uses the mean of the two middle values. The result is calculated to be -0.042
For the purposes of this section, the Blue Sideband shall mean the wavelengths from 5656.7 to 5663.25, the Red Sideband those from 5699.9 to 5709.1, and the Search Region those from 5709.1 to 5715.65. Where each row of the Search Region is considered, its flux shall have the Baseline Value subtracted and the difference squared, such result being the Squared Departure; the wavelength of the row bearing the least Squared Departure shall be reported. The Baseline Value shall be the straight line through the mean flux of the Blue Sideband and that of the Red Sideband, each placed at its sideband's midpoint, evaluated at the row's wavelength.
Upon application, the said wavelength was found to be 5712.36 angstroms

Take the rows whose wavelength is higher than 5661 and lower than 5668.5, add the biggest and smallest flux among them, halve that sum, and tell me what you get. 11.1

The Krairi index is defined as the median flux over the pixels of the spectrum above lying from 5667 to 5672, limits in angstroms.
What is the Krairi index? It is 11.2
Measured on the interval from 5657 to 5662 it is 11.8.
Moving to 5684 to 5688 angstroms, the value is 11.7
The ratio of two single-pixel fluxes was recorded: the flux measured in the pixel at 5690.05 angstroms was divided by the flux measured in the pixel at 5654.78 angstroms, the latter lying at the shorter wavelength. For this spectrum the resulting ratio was 1.10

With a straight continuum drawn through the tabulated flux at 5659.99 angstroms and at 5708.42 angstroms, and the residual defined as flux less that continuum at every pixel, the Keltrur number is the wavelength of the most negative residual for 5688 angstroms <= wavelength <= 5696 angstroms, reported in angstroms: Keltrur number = 5688.74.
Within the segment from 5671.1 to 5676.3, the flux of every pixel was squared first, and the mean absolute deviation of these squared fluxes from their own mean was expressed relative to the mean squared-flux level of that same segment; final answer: 0.13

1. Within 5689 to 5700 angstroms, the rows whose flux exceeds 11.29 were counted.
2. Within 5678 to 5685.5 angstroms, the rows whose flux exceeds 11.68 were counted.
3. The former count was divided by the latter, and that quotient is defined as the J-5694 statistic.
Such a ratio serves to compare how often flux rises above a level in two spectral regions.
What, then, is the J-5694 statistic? 1.75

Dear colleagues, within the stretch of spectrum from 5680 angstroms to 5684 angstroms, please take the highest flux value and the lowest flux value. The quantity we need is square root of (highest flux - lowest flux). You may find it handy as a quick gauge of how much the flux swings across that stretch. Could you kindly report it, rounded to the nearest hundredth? 1.59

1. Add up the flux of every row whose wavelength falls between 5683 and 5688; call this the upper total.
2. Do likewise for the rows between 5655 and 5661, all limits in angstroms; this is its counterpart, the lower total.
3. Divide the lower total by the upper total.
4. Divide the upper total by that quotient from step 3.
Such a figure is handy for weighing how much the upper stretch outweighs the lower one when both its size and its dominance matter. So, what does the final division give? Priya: 48.6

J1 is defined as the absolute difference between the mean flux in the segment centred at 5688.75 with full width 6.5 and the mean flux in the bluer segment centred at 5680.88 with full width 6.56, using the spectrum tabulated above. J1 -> 0.46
